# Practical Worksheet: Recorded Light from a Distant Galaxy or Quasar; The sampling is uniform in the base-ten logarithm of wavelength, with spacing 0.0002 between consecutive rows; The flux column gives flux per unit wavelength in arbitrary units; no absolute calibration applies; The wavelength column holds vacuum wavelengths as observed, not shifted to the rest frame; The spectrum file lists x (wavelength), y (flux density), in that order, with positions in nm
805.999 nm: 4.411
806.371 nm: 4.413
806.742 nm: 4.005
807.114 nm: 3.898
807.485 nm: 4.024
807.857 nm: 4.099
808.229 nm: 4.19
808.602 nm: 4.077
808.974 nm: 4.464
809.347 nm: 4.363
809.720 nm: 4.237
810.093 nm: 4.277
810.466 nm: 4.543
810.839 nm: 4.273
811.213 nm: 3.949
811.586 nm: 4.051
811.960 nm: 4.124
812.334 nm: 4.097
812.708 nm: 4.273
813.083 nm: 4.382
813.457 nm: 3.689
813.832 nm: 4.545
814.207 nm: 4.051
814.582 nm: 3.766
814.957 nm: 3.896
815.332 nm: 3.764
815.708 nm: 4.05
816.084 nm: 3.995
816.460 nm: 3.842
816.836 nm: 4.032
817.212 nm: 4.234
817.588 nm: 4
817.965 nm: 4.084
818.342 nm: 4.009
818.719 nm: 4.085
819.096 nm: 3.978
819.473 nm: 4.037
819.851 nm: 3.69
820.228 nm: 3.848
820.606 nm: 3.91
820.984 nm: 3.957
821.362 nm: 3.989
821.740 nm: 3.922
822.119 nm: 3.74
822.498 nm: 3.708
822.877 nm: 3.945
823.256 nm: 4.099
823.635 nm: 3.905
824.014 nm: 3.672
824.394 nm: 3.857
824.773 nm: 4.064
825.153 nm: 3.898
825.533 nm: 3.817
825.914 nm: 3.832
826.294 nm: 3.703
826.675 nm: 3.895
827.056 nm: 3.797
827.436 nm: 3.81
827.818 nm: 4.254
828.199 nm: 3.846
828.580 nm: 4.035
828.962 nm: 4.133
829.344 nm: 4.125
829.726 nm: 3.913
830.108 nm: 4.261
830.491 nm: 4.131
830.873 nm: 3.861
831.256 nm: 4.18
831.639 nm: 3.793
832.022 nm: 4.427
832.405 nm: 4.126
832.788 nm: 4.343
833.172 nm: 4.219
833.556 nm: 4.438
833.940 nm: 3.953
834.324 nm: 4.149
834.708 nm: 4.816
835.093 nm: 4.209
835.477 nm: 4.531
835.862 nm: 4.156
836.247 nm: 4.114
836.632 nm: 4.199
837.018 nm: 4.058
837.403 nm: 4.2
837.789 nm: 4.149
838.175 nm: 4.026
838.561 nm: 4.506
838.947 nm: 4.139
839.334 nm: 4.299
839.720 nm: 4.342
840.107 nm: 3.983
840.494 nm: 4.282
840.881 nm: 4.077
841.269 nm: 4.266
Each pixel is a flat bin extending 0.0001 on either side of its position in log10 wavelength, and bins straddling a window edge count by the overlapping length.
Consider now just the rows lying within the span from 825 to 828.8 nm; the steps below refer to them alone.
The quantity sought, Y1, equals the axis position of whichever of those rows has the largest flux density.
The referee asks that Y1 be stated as 827.818 nm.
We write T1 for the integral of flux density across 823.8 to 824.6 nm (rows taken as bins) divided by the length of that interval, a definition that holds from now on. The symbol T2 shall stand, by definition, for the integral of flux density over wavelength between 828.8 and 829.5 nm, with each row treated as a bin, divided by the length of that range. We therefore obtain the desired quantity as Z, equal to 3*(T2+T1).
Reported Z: 23.7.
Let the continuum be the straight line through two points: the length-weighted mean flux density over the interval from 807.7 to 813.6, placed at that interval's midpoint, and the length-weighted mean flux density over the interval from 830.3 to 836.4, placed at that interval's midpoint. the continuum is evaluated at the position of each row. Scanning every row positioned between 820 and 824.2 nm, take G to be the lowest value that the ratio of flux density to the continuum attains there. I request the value 0.873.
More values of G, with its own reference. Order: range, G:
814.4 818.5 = 0.896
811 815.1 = 0.878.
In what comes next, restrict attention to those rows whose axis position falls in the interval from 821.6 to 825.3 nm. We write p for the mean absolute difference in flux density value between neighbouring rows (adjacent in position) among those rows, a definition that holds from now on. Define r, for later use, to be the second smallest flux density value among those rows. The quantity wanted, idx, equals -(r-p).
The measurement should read -3.53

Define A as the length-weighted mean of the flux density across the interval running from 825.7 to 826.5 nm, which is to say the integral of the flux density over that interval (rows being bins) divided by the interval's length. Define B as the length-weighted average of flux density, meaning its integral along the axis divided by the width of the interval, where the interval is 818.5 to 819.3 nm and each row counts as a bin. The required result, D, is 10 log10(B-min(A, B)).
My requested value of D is -6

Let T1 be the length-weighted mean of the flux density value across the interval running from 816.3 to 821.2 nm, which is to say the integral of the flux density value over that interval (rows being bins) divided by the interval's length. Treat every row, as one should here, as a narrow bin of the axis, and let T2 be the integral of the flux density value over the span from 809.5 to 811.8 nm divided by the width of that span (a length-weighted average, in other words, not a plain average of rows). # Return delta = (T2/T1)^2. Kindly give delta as 1.13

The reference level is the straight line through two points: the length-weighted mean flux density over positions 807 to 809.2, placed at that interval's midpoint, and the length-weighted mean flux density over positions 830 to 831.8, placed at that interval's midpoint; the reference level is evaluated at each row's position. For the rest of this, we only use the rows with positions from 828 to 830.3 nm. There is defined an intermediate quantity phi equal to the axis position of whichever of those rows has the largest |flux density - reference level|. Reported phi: 830.108 nm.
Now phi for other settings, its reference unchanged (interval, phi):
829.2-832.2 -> 832.022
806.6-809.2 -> 808.974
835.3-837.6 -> 835.477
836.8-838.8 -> 838.561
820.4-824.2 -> 824.014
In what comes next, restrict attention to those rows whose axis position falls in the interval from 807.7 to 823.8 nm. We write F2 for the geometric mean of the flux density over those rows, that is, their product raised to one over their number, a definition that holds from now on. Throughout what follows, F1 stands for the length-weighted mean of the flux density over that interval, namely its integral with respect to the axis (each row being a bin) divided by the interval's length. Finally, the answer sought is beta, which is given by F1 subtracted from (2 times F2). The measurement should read 4.04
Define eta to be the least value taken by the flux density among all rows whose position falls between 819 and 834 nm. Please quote 3.672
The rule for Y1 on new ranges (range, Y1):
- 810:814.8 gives 813.832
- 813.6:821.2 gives 813.832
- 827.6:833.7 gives 833.556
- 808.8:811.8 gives 810.466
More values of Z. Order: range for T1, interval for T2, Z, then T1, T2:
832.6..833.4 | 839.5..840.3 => 25.4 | 4.28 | 4.17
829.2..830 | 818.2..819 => 24.2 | 4.04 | 4.04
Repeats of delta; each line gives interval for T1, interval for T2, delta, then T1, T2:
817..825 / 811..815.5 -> 1.06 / 3.94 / 4.1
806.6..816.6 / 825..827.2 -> 0.86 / 4.11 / 3.8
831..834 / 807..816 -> 0.97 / 4.19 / 4.1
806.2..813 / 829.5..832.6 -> 0.95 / 4.19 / 4.1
